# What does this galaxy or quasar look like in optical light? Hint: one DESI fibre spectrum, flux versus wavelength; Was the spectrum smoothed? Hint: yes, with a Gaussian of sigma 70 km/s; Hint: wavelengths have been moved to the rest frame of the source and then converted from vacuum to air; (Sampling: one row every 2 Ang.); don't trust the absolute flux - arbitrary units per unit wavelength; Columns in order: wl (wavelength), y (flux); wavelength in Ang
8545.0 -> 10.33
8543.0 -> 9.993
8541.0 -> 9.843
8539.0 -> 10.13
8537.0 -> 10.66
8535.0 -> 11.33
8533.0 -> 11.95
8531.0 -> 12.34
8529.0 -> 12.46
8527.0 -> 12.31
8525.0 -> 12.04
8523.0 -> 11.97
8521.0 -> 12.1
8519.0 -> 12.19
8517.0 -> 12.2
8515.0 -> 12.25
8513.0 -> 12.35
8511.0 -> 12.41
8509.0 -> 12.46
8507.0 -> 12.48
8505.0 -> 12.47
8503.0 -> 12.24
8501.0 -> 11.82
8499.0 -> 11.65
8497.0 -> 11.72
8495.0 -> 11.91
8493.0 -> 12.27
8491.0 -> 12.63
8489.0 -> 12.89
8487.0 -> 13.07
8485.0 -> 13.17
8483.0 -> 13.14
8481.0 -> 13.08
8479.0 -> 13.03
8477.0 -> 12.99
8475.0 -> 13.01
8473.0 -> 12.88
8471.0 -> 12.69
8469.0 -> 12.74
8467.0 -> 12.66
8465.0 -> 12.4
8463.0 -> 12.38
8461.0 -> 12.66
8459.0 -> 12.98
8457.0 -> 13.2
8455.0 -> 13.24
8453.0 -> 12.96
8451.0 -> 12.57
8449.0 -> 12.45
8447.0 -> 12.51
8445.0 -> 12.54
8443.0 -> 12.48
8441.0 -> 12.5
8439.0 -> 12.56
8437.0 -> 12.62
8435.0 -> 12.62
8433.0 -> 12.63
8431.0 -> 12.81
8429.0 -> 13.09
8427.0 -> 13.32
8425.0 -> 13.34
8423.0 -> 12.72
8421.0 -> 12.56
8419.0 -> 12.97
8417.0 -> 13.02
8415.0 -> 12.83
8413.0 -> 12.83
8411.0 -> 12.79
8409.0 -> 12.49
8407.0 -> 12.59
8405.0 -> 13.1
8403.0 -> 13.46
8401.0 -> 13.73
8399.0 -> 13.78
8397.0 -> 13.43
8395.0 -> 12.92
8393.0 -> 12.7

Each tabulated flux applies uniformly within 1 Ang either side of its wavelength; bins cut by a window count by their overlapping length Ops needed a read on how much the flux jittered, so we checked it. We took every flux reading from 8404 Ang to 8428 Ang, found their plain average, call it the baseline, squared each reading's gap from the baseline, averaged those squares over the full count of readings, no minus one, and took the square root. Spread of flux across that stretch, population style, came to 0.27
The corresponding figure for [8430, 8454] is 0.14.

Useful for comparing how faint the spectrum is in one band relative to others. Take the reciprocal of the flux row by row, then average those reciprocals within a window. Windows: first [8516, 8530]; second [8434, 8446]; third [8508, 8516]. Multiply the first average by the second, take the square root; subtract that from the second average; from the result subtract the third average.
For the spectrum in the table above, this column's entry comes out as -0.0821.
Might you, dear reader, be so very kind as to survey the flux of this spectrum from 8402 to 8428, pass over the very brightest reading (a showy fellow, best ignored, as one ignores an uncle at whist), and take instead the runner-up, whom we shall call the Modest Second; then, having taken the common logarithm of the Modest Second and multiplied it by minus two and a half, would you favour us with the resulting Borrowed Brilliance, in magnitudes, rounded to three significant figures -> -2.81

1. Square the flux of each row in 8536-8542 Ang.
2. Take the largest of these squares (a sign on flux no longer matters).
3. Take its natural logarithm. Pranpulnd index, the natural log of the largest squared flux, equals 4.73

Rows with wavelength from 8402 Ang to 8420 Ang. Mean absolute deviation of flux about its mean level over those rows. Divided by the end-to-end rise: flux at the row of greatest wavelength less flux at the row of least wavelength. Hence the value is -0.43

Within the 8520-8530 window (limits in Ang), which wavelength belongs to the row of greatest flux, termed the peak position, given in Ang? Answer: 8529.0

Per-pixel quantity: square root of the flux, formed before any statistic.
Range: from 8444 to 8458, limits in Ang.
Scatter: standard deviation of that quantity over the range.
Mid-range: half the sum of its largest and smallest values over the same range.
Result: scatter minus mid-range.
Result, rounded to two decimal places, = -3.54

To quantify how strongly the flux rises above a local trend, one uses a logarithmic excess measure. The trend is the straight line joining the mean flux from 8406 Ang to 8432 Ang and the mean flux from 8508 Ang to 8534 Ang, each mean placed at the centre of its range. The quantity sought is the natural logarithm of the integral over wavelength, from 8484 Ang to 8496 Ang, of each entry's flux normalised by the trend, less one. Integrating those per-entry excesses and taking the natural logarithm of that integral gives -1.5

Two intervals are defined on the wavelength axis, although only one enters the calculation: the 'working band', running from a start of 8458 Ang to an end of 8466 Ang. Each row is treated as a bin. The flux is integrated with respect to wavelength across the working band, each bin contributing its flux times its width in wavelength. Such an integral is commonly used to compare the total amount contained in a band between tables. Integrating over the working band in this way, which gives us 101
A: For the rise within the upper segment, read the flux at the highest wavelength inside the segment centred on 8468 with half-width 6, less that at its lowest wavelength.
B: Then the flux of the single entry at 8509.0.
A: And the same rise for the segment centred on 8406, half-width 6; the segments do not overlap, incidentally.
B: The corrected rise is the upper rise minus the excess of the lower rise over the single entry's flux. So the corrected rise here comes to 13.9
